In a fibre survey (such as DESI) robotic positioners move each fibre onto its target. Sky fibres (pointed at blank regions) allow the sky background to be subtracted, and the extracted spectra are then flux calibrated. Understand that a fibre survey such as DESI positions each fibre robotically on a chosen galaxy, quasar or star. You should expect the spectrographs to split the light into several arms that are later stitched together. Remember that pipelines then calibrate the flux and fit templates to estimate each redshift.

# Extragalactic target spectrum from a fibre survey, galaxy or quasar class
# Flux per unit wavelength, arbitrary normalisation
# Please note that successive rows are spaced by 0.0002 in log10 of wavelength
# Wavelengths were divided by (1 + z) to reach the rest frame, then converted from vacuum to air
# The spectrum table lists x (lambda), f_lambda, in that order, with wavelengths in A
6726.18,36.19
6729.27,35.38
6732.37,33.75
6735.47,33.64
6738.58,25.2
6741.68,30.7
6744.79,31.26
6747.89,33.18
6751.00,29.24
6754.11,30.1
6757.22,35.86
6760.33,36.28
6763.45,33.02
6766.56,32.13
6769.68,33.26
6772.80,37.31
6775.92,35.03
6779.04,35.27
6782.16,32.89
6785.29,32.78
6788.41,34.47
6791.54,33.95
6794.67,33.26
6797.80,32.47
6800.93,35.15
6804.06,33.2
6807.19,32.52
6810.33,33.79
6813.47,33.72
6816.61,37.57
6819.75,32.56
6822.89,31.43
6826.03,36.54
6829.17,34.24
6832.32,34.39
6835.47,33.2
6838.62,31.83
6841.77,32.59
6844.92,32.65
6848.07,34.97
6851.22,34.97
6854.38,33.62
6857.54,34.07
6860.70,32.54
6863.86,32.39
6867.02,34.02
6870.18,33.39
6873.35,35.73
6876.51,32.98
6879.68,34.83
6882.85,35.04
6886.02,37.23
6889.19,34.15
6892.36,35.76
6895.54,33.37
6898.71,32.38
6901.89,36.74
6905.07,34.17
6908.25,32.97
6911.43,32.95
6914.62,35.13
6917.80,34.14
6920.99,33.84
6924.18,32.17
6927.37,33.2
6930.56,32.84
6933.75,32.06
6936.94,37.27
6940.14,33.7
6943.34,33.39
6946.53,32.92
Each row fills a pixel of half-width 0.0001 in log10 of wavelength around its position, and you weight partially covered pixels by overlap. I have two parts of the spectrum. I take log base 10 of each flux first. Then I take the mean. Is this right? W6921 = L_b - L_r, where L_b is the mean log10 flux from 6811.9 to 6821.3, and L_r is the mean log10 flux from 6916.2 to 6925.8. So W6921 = 0.015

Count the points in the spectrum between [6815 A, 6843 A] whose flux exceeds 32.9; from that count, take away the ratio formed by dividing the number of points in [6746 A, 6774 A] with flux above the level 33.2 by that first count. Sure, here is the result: 4.2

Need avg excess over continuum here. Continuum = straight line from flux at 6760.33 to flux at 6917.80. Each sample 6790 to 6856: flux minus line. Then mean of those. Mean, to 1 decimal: -1.7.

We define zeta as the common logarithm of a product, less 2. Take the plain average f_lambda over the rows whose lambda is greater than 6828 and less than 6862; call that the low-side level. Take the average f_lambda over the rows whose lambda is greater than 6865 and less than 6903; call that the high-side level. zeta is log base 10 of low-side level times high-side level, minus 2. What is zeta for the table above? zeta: 1.065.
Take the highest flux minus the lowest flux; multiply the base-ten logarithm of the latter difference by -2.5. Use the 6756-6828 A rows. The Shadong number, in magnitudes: -2.0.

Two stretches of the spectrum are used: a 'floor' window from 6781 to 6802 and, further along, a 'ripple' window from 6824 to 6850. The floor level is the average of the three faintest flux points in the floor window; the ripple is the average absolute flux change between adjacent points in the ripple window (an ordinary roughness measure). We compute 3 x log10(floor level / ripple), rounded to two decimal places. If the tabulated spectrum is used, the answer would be 4.35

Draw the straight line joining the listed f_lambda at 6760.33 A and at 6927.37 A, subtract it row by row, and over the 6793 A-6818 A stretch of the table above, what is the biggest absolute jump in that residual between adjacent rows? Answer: 3.9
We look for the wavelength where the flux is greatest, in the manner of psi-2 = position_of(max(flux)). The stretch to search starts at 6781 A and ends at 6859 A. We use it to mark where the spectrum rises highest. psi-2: 6816.61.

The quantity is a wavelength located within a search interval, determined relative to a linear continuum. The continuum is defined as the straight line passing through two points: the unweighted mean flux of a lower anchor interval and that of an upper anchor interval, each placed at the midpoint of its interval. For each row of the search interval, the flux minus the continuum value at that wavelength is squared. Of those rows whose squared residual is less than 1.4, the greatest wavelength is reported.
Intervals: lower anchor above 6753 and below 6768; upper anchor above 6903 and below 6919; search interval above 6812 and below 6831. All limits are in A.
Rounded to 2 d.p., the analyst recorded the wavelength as 6829.17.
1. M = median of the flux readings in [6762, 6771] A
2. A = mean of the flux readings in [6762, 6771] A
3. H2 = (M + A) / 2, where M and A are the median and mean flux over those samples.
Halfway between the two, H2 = 32.9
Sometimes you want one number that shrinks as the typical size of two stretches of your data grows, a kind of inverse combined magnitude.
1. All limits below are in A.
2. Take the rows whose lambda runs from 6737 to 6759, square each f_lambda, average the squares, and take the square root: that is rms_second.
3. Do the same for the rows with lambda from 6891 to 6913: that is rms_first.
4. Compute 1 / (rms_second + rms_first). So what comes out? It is 0.0154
